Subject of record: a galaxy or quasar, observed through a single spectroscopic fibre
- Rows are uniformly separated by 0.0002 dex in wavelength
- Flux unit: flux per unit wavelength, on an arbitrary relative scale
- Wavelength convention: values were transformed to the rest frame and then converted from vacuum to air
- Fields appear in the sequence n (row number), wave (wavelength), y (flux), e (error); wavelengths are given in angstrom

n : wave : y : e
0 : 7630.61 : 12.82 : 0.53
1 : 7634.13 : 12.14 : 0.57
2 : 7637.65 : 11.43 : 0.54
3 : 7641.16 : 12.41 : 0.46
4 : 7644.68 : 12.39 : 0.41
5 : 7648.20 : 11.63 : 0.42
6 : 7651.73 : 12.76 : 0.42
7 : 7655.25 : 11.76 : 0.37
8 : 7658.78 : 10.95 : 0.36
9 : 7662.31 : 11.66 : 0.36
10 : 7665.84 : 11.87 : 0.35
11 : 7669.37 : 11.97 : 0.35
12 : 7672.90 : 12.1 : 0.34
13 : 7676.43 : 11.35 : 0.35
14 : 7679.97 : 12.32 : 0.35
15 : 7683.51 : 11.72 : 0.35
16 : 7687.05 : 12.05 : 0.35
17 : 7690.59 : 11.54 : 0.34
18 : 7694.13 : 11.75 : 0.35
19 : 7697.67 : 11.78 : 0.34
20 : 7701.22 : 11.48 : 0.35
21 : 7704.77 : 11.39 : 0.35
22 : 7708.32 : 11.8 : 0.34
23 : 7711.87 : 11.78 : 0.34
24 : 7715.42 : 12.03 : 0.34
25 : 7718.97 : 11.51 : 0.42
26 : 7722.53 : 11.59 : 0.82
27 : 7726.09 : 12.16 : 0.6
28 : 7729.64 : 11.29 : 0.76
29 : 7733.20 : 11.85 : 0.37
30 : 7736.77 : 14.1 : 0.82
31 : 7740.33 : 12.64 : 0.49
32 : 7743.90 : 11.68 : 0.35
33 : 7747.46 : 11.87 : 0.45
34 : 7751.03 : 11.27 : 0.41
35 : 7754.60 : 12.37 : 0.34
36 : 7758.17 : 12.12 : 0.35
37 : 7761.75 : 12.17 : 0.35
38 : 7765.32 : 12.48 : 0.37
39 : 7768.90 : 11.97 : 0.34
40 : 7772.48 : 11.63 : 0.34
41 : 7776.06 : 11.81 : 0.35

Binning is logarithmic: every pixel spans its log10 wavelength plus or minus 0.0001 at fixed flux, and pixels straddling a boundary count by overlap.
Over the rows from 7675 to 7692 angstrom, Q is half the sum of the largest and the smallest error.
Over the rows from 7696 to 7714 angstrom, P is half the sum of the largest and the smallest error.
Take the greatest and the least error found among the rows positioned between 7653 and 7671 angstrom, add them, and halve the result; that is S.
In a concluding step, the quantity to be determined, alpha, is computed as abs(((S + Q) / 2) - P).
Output 0.01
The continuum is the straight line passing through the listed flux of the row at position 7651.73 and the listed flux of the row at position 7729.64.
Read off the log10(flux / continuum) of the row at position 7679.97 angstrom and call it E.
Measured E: 0.00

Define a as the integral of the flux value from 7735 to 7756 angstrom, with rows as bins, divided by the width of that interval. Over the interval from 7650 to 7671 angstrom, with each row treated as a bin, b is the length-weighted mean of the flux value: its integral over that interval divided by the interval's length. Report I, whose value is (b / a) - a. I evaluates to -11.4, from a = 12.3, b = 11.8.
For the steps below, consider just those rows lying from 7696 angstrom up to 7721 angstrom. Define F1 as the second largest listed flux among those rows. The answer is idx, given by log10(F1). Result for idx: 1.07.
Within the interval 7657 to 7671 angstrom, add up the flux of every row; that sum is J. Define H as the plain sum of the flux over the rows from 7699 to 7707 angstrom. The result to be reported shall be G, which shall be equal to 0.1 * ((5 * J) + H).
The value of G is 26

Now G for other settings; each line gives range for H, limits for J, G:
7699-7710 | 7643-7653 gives 22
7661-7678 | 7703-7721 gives 35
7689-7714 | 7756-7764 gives 20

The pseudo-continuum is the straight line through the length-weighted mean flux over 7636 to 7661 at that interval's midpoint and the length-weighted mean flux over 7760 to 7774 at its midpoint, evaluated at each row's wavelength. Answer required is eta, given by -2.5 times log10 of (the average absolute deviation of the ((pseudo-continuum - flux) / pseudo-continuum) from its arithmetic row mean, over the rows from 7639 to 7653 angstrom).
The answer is 3.9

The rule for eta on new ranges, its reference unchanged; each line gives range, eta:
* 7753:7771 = 4.7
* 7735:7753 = 2.9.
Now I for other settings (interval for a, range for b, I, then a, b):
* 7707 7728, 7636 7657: -10.8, 11.8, 12.1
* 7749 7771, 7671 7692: -11.1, 12.1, 11.9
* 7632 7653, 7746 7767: -11.1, 12.1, 12.0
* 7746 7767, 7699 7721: -11.1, 12.0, 11.7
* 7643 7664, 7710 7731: -10.9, 11.9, 11.7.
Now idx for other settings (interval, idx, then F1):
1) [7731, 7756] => 1.10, 12.64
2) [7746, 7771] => 1.09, 12.37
